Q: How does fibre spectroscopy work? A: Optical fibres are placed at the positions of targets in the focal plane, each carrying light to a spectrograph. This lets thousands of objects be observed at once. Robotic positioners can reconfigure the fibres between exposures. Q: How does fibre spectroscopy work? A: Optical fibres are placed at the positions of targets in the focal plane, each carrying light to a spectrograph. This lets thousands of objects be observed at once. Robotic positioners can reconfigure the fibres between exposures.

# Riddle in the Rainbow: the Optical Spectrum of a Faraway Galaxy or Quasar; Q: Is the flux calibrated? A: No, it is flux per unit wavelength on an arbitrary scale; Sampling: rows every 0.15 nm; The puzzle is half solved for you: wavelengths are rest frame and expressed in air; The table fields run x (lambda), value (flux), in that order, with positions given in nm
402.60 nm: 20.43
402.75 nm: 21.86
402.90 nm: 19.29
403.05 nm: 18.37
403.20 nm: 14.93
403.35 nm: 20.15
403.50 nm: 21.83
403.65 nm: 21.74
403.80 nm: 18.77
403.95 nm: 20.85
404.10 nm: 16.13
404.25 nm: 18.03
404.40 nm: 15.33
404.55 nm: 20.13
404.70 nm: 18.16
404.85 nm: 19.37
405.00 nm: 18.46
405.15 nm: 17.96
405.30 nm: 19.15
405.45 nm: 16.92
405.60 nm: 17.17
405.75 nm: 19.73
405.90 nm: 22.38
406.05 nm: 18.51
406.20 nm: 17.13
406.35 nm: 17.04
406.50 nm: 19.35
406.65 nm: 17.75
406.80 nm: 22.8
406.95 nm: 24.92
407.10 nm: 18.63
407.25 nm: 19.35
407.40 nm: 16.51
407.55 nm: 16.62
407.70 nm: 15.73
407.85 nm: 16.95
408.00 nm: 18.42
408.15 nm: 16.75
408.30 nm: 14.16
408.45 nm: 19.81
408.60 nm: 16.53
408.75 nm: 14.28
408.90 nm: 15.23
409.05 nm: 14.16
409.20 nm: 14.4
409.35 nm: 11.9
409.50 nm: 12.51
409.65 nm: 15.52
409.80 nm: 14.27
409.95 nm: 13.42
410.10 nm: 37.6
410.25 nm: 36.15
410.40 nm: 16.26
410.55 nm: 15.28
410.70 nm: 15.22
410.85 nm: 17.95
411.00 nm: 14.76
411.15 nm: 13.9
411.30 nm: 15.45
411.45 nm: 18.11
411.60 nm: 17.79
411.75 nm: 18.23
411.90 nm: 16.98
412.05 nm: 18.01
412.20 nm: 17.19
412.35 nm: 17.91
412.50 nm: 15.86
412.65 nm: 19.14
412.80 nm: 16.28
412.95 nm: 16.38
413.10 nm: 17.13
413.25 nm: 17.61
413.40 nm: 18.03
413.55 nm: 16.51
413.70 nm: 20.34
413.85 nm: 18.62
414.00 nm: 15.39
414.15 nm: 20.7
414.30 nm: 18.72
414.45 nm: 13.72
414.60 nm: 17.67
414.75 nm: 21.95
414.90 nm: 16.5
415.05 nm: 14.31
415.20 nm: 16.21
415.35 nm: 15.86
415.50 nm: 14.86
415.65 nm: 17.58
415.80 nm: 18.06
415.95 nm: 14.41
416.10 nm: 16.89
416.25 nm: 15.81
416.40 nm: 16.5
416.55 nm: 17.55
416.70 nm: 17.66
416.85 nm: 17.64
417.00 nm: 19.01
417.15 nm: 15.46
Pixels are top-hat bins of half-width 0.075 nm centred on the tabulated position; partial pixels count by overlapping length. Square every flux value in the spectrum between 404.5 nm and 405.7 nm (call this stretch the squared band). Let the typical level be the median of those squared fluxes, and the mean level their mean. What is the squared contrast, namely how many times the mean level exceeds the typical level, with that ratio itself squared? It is 1.03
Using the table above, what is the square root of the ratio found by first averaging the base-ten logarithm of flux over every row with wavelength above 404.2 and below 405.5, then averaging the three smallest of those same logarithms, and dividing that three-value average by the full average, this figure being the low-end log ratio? 0.986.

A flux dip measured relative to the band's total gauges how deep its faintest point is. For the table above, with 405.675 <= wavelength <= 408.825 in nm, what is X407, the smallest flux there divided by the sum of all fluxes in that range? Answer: 0.0369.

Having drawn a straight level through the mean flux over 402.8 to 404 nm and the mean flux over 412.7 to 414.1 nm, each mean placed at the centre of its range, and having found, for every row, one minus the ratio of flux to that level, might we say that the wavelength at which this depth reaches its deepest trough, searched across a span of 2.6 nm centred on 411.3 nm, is 411.15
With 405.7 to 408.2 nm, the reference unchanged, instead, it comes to 407.70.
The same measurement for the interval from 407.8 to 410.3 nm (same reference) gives 409.35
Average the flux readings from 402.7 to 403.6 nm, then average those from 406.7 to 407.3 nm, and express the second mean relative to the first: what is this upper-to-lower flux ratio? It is 1.10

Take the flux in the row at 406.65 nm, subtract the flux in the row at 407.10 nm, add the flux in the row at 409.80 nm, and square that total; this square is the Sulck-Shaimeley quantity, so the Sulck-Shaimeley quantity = 179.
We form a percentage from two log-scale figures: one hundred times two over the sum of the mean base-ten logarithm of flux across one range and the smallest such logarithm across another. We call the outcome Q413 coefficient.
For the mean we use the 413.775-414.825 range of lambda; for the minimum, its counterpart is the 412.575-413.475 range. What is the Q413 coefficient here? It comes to 81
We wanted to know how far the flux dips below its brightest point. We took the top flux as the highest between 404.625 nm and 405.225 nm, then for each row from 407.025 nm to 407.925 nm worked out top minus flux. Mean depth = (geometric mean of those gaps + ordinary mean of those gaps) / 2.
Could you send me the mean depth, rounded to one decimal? 1.5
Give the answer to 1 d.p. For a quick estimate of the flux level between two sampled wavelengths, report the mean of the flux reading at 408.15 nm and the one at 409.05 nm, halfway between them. 15.5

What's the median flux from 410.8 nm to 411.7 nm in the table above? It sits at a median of 16.6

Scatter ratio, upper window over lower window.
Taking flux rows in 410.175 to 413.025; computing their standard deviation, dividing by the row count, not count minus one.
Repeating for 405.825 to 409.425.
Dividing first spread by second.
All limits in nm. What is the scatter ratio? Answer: 1.54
